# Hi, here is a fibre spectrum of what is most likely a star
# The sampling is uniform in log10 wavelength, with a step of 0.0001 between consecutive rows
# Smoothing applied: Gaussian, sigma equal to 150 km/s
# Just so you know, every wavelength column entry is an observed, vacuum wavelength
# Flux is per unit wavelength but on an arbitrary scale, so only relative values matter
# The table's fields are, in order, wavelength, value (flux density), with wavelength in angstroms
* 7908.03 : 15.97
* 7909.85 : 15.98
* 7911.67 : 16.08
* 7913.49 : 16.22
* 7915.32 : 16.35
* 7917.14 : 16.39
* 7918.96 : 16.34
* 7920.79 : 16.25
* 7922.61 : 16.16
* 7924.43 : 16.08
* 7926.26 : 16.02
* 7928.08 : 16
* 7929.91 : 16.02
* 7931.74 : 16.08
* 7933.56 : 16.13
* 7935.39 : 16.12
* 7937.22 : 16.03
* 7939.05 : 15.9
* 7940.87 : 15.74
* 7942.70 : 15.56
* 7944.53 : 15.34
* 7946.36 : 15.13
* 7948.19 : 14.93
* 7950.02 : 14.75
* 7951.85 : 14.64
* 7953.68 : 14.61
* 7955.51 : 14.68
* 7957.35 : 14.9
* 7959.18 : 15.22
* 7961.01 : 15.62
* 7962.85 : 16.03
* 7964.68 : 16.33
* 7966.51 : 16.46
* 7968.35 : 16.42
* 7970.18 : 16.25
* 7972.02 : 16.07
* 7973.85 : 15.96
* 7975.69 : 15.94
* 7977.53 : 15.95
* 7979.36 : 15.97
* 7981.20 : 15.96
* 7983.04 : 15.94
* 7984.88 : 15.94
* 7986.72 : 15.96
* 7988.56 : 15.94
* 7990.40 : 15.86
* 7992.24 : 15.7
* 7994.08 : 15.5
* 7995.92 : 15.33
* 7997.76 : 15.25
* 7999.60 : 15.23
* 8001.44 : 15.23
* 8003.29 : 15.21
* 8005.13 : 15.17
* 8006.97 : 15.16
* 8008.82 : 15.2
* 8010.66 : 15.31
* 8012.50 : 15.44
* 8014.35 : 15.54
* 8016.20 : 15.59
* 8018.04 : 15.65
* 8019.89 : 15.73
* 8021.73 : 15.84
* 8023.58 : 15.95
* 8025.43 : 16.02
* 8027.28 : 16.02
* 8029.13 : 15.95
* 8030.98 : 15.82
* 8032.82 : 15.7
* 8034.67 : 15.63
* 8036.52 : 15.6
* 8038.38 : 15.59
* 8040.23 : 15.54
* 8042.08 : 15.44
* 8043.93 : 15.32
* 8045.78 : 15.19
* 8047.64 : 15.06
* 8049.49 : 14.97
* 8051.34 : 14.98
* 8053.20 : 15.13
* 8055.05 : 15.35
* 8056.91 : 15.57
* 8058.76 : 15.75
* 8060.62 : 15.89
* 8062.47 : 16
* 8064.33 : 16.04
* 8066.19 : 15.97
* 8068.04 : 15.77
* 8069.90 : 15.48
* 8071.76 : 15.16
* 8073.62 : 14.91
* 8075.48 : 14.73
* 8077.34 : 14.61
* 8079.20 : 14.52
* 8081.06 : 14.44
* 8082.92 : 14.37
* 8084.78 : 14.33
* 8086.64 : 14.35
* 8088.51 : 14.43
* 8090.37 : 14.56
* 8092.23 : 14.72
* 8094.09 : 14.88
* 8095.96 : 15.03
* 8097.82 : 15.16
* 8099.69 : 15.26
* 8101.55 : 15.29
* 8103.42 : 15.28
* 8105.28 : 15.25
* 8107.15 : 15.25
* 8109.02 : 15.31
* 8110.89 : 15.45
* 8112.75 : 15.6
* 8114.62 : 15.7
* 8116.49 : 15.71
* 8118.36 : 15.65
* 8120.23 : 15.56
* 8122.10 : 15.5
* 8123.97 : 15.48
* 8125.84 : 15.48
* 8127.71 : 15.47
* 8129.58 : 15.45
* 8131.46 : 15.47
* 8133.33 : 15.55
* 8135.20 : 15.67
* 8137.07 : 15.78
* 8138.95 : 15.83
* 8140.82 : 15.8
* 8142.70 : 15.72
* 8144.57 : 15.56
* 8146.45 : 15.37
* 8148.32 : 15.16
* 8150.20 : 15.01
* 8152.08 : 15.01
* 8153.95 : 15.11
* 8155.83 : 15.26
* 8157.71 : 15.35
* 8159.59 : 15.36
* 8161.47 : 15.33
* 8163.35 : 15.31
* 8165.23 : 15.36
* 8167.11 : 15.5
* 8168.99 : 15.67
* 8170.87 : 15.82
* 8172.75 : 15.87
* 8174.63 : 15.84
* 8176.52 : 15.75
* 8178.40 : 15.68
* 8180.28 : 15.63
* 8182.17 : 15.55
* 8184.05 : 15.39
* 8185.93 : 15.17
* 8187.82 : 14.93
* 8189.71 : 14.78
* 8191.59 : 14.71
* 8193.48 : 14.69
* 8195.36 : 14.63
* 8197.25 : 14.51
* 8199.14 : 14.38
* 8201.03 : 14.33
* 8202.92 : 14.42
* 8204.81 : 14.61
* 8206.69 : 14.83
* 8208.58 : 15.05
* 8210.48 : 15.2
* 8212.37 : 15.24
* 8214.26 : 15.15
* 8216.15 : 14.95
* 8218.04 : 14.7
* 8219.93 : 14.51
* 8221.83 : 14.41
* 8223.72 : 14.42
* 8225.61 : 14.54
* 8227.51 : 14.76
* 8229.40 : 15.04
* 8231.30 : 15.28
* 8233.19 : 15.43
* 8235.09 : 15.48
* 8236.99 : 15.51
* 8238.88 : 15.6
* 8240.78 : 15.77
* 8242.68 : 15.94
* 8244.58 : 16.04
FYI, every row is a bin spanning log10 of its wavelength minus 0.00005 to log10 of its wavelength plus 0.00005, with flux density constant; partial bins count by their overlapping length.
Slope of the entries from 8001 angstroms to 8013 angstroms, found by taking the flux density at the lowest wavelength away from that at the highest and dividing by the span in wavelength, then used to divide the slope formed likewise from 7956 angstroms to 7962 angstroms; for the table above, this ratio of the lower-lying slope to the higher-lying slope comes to 10.4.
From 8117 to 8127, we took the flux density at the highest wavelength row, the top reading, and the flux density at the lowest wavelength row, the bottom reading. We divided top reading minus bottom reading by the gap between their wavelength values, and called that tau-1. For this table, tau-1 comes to -0.02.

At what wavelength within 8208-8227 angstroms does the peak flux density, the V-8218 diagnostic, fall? 8212.37 angstroms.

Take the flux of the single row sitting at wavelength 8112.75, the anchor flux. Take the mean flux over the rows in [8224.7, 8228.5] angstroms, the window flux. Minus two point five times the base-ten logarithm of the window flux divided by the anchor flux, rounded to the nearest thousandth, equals 0.068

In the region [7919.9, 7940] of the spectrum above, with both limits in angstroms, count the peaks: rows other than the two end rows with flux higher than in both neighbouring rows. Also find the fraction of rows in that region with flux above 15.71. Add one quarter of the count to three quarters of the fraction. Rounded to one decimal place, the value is 1.0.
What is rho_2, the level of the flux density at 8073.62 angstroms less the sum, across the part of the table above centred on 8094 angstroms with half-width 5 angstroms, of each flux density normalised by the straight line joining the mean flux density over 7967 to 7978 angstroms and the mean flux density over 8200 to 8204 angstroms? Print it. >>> 10.0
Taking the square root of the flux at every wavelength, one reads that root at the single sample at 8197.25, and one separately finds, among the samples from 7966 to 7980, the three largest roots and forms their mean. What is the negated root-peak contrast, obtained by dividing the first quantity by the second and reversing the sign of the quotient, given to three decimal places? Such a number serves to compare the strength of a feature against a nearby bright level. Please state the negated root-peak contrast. -0.941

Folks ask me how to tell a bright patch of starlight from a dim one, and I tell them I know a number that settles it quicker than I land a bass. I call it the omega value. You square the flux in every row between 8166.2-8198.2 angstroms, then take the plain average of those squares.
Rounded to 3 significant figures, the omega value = 234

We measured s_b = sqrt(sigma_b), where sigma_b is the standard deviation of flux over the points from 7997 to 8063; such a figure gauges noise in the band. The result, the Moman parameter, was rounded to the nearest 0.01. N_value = 0.56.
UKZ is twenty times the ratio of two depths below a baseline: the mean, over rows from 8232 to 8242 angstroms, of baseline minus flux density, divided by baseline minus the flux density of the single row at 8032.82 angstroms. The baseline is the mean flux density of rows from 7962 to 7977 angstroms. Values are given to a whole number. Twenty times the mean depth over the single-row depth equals 26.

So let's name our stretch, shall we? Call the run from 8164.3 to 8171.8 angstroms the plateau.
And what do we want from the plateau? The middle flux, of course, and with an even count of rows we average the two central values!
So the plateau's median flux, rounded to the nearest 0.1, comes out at 15.6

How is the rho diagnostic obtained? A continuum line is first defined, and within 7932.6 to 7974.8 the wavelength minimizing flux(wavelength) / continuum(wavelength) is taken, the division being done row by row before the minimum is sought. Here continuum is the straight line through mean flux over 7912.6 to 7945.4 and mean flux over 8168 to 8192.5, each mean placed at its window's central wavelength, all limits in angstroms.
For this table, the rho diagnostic 7953.68 angstroms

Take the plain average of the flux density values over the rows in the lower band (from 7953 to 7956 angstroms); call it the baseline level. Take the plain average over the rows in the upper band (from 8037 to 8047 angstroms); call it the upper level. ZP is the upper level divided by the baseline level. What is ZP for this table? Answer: 1.05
